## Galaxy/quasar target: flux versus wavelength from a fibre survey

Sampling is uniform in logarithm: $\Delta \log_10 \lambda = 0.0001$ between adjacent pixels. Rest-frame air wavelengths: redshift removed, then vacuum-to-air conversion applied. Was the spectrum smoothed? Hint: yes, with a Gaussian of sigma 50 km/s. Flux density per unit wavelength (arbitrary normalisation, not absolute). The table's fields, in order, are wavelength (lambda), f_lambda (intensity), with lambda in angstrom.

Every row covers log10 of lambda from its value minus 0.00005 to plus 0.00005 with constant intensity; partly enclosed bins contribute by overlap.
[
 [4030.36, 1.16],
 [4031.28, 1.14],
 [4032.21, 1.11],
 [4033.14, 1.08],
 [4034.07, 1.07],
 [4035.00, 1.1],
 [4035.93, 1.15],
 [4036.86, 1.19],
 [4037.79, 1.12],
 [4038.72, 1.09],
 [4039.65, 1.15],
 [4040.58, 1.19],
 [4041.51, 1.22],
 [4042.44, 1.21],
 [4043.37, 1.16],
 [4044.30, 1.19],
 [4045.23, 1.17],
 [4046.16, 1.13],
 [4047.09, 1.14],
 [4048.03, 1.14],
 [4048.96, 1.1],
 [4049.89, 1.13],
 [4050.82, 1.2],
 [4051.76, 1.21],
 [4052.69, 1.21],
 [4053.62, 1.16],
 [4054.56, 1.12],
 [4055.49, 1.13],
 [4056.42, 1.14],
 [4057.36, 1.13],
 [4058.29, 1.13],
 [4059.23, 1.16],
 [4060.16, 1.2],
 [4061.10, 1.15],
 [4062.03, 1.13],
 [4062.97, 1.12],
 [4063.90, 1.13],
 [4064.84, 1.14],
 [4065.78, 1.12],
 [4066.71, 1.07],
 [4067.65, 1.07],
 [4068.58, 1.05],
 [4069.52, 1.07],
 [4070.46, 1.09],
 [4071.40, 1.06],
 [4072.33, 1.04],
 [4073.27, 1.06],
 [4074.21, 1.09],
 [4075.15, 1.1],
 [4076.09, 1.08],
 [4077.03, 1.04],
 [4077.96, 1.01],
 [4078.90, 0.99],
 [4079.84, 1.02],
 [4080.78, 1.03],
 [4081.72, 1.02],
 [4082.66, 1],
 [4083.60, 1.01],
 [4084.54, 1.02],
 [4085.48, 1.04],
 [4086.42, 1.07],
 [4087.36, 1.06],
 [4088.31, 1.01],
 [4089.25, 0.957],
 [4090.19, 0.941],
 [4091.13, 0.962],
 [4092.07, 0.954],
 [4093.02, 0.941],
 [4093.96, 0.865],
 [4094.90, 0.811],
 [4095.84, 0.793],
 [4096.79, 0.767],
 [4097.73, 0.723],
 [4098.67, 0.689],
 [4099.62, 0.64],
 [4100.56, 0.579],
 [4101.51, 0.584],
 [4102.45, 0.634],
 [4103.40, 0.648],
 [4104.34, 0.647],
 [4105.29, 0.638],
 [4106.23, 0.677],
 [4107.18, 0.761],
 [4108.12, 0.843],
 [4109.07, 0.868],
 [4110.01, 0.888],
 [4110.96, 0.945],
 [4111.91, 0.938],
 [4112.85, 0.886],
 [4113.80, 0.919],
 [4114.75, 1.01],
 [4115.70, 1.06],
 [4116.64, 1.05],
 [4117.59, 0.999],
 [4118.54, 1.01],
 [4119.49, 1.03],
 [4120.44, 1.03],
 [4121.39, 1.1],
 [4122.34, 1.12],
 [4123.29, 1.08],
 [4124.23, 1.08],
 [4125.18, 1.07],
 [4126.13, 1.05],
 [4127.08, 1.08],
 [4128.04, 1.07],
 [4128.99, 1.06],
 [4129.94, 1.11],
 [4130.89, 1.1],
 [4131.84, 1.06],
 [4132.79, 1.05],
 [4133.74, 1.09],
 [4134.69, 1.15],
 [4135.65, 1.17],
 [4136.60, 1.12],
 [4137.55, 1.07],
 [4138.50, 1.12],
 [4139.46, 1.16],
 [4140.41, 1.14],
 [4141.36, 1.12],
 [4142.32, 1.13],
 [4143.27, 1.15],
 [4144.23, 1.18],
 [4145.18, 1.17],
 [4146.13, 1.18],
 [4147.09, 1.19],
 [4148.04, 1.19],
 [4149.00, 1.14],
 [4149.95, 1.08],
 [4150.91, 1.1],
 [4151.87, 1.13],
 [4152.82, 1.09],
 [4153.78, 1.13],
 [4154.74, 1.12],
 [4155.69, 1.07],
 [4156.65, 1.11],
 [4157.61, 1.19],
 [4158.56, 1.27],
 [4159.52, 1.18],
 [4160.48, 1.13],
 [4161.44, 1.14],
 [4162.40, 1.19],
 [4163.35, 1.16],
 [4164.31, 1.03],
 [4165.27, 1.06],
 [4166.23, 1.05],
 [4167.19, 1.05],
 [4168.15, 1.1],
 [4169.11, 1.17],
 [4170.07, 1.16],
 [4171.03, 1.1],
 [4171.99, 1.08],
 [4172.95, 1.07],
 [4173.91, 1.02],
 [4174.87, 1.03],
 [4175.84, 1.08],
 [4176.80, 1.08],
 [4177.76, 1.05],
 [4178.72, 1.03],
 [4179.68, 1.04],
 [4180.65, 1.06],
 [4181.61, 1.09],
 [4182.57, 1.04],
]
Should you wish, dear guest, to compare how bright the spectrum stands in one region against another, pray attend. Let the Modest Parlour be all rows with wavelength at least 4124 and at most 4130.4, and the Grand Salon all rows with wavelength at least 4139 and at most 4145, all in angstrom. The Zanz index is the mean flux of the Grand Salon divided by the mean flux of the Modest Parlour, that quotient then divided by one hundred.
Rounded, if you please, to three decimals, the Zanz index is 0.011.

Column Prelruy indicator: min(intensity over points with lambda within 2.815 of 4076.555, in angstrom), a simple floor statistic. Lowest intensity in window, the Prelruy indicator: 0.99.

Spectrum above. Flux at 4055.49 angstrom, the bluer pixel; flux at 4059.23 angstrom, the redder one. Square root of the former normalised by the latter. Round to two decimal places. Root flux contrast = 0.99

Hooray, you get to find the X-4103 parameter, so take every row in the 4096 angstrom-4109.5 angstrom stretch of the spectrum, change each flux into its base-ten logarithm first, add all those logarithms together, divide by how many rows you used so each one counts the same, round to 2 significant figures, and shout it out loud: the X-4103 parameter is -0.16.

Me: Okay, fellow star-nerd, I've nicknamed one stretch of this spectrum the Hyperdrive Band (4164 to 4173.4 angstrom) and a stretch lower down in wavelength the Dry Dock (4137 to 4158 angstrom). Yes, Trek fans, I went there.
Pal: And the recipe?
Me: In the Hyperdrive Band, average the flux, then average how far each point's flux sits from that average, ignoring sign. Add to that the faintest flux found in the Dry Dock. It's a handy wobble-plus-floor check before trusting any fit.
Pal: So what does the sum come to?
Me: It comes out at 1.11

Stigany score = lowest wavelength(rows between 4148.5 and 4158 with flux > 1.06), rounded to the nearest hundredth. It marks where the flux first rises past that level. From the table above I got 4149.00 angstrom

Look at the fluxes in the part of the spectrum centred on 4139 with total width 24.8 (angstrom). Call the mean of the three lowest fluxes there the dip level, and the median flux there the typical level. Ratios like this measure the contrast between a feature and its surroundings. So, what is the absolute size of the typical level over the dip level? 1.06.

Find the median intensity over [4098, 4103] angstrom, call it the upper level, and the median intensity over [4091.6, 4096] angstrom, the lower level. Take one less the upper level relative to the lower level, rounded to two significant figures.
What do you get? 0.27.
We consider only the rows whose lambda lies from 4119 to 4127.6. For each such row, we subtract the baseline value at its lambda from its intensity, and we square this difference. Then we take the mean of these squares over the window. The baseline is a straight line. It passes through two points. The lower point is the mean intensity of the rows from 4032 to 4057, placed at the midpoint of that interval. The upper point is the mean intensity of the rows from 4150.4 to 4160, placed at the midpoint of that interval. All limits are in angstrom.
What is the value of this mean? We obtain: 0.0058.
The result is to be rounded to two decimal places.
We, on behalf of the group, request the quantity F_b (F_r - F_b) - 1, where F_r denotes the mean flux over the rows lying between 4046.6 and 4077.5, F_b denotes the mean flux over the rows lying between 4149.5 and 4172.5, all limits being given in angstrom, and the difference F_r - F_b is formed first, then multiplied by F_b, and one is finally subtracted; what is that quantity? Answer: -1.00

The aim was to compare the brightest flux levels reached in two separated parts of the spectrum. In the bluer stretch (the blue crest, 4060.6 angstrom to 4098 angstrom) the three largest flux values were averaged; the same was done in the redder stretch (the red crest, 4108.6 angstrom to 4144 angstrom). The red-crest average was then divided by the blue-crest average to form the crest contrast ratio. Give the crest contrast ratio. 1.0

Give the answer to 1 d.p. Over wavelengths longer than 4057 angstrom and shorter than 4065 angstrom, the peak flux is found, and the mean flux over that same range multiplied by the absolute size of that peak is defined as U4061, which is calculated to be 1.4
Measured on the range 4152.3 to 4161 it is 1.5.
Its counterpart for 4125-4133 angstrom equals 1.2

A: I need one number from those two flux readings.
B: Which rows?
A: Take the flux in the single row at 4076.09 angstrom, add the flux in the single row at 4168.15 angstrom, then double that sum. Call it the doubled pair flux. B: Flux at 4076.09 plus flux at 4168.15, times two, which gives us 4.36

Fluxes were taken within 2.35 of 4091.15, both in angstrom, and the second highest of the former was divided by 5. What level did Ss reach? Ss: 0.191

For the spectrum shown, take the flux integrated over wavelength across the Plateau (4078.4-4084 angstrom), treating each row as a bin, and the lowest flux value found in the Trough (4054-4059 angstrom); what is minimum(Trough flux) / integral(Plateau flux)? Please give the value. 0.20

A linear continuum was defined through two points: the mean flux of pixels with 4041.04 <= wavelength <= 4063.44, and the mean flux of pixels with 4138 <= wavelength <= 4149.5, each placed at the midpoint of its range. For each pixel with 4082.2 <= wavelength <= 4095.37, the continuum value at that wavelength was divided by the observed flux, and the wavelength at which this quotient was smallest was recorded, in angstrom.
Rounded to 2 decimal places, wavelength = 4086.42 angstrom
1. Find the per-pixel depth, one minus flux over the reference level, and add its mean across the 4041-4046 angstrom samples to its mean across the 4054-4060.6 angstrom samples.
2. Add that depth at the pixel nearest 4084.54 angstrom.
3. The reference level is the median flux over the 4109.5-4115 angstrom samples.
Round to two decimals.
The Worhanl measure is -0.61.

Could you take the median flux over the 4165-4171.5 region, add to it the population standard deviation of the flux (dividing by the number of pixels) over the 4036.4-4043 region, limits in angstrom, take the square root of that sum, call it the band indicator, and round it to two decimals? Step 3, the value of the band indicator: 1.07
